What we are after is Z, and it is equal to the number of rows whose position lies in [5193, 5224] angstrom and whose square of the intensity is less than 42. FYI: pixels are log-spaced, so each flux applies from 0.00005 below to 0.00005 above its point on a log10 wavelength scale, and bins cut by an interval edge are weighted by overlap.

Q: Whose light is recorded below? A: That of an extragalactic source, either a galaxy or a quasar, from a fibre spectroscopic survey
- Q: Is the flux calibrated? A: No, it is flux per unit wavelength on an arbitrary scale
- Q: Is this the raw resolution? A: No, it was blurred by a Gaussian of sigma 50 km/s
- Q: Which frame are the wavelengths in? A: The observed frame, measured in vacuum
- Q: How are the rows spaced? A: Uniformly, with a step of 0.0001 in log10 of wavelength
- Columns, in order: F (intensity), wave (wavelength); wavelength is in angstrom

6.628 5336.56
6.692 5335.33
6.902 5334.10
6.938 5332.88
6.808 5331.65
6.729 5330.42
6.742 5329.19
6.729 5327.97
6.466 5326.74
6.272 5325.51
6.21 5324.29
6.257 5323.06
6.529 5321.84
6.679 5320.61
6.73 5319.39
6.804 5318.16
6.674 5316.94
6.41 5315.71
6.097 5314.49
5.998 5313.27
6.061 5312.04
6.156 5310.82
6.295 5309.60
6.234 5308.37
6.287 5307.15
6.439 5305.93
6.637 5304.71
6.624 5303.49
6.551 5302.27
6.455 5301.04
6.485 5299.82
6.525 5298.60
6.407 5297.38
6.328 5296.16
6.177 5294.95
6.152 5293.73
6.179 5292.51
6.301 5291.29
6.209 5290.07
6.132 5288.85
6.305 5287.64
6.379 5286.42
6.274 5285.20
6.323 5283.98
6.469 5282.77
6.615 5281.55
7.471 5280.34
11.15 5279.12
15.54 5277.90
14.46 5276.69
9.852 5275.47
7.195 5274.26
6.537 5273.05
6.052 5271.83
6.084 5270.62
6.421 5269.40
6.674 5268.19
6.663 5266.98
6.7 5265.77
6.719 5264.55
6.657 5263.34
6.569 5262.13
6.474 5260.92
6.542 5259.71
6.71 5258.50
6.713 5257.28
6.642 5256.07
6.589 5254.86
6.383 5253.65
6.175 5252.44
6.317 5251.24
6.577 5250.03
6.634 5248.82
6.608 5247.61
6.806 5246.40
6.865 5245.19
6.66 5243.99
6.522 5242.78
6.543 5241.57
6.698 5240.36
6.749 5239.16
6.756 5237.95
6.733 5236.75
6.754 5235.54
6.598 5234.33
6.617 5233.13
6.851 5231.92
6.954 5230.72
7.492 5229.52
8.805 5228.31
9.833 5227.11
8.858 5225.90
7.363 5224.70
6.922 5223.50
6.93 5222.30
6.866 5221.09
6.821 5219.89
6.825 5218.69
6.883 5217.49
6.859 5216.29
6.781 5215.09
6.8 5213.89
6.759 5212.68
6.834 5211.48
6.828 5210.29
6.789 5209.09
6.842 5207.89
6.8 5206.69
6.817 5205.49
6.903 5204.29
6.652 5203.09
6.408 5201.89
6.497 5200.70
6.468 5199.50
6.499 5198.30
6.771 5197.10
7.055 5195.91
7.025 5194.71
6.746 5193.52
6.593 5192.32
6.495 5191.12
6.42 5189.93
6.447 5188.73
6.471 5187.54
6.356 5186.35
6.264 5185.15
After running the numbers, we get 2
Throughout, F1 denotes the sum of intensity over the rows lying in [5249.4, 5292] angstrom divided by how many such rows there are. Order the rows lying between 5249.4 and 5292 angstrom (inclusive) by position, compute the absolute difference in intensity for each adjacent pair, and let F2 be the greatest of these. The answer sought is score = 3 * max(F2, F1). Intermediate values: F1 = 7.22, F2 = 4.61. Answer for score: 21.7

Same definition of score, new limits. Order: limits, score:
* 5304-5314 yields 18.8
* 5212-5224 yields 20.5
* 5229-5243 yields 20.3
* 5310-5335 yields 19.5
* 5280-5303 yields 19.2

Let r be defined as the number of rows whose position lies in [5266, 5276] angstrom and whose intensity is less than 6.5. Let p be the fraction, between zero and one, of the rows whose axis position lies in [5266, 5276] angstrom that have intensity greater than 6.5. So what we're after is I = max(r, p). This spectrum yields 3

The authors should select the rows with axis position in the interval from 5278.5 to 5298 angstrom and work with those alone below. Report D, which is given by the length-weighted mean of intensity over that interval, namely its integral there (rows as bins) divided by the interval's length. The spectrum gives 6.68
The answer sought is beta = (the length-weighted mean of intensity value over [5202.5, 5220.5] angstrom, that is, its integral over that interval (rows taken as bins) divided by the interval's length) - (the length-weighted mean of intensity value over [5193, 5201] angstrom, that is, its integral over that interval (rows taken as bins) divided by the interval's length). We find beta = 0.1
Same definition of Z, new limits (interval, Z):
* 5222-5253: 2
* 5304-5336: 13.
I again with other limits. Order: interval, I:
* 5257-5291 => 11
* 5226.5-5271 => 6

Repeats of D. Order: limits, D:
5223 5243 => 7.25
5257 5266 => 6.62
